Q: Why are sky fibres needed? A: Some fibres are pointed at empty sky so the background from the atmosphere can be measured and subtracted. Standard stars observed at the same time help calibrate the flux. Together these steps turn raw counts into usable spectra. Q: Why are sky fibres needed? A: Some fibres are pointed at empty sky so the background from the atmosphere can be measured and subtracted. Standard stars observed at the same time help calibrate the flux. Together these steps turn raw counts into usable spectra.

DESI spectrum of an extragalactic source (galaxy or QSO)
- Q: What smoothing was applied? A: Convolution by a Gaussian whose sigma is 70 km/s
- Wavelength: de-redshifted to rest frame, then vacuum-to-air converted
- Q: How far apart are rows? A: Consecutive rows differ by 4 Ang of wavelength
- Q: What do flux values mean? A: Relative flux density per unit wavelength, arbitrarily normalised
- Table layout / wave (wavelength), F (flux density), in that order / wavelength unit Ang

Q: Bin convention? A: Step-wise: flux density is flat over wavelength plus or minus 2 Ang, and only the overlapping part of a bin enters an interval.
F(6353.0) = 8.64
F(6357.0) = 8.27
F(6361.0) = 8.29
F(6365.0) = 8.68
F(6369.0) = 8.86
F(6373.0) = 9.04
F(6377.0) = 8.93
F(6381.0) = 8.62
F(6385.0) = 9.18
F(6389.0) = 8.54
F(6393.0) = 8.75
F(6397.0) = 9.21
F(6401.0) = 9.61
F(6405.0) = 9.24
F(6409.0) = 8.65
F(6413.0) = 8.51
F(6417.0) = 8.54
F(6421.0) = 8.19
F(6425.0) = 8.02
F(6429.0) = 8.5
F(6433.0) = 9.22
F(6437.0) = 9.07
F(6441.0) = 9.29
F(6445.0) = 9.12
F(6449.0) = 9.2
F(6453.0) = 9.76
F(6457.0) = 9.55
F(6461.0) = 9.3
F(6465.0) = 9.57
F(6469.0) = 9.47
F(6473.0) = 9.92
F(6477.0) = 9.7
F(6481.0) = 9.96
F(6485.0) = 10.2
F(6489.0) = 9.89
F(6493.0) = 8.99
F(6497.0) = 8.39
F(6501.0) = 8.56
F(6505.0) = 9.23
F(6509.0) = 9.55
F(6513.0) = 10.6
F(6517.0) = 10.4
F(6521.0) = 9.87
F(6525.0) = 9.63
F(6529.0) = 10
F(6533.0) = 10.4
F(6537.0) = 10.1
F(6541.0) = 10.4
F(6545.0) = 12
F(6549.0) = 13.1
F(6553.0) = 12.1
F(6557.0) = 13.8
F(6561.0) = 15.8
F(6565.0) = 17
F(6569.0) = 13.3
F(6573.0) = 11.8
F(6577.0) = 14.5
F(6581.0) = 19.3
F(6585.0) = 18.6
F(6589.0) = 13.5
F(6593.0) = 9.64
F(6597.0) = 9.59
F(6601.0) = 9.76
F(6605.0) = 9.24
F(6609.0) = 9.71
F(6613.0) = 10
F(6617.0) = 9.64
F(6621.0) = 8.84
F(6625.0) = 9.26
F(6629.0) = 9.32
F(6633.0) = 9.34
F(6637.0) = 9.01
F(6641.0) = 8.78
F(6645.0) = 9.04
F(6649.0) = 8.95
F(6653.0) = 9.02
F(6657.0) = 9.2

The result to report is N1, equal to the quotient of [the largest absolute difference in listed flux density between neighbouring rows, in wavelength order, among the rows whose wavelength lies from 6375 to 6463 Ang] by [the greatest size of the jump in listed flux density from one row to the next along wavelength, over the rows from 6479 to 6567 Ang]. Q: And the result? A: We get 0.36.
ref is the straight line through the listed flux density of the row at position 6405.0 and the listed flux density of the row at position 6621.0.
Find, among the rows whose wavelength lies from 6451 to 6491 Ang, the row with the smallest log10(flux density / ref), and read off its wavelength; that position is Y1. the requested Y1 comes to 6461.0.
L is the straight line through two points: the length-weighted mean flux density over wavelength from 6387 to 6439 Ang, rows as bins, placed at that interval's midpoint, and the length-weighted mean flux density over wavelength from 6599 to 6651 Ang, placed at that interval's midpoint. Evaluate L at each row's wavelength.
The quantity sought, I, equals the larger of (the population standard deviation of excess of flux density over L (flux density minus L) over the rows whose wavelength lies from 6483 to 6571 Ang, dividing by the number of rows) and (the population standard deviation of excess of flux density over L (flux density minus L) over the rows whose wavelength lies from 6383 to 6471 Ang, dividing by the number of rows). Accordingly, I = 2.2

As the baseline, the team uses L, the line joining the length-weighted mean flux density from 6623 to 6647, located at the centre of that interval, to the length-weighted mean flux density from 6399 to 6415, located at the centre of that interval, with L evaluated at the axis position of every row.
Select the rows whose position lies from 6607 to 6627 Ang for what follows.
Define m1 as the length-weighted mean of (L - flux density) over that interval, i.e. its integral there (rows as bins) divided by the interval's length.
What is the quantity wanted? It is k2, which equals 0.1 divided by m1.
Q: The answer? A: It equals -0.3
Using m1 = -0.4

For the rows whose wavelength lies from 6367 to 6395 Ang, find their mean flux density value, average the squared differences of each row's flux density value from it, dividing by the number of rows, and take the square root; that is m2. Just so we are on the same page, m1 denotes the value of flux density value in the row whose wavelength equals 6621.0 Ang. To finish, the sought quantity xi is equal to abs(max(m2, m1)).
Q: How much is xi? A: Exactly 8.8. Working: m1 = 8.84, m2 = 0.21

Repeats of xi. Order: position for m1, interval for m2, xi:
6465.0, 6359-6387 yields 9.6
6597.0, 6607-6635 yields 9.6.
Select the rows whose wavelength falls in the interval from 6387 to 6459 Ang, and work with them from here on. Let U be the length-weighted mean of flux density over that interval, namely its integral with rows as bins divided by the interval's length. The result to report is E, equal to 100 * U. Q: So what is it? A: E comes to 894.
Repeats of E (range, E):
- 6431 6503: 940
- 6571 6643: 1110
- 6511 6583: 1245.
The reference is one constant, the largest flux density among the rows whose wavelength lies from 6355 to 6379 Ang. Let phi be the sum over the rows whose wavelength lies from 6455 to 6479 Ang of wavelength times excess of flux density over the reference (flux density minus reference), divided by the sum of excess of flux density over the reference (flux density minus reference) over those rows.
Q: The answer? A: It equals 6468.5 Ang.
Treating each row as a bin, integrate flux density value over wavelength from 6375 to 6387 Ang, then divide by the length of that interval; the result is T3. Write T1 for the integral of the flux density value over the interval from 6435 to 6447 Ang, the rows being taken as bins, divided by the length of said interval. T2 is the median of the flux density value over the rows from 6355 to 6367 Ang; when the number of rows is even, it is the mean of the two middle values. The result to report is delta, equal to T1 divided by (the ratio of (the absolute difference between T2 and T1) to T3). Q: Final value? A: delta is 94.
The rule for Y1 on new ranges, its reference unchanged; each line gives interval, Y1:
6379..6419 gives 6389.0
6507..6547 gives 6509.0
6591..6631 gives 6621.0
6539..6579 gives 6541.0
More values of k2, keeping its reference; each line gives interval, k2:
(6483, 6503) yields -0.6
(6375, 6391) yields 0.6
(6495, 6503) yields 0.2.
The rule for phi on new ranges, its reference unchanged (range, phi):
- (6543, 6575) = 6559.9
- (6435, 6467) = 6455.3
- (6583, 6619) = 6590.8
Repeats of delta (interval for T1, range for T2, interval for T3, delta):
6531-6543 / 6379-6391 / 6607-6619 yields 60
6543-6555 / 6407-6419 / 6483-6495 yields 31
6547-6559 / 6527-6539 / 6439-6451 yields 41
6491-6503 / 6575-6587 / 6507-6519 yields 9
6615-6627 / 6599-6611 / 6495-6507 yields 174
